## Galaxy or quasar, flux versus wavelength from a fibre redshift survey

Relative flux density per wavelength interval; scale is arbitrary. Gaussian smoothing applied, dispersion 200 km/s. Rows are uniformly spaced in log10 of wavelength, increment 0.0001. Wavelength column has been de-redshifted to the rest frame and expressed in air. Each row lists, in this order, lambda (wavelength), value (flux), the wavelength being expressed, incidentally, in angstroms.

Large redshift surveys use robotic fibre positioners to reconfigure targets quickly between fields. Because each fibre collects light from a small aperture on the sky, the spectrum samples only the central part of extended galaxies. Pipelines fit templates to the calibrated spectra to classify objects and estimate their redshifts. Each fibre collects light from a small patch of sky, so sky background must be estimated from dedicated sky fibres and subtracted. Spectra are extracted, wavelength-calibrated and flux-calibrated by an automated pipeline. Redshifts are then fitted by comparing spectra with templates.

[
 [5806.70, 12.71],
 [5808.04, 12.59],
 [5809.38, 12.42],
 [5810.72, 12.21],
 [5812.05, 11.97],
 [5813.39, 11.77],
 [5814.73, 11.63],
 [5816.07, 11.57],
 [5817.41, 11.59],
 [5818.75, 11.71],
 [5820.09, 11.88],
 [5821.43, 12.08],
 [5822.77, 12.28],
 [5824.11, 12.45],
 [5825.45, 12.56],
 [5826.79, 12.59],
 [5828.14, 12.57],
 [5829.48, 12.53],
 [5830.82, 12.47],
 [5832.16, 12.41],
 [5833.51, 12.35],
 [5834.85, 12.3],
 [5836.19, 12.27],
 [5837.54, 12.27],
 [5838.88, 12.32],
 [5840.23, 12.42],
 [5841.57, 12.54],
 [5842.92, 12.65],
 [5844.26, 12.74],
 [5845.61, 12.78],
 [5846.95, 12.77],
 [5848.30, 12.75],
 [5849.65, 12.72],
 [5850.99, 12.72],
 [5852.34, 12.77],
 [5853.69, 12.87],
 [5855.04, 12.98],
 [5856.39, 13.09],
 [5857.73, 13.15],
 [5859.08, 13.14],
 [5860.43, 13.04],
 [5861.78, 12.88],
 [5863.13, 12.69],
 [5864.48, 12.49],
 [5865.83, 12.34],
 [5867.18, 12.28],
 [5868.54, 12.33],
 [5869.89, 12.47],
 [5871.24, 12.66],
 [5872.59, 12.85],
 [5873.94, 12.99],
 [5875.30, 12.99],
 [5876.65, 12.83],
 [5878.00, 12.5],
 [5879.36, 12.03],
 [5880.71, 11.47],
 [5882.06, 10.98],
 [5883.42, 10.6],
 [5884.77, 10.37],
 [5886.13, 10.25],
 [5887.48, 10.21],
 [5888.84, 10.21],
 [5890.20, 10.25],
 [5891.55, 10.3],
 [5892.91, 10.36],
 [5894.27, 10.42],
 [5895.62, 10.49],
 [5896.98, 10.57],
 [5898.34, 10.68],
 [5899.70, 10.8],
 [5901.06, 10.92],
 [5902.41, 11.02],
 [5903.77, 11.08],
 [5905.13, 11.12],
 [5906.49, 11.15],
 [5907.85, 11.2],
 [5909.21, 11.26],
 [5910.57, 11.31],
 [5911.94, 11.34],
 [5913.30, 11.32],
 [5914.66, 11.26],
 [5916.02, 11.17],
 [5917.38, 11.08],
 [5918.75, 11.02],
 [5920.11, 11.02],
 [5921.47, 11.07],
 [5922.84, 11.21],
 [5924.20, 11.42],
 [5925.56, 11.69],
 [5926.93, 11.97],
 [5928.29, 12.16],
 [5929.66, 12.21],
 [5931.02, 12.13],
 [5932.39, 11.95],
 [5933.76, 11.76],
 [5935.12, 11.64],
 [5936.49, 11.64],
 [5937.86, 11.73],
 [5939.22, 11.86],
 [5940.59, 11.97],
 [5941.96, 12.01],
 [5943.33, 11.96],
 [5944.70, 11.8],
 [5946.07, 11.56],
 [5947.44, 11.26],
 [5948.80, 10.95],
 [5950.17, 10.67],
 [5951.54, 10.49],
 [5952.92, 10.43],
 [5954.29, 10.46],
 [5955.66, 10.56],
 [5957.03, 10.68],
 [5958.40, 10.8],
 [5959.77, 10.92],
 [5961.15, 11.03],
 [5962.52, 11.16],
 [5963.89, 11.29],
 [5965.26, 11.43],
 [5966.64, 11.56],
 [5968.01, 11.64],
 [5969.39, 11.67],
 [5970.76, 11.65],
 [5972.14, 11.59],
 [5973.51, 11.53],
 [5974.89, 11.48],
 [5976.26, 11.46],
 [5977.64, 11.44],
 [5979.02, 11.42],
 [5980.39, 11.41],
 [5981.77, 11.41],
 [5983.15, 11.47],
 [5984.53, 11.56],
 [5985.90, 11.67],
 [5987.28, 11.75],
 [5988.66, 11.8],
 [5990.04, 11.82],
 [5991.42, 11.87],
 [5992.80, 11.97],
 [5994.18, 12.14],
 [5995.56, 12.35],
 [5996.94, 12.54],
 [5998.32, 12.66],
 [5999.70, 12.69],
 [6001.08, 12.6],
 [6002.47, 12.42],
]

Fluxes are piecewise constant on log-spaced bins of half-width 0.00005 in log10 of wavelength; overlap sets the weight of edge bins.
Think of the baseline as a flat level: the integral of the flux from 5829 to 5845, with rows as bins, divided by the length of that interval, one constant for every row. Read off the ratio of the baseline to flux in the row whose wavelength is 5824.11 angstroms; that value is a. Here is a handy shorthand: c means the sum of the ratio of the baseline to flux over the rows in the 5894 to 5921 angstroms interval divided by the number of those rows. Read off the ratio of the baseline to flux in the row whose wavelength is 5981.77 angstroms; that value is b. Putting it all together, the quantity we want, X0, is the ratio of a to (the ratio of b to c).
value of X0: 1.04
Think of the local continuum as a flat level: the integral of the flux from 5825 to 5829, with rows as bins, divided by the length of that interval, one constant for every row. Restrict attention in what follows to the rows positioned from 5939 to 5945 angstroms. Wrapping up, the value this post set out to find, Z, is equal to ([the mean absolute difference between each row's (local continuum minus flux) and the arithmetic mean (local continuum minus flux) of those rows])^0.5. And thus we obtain 0.27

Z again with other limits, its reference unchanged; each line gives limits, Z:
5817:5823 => 0.47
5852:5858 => 0.35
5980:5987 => 0.30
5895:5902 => 0.37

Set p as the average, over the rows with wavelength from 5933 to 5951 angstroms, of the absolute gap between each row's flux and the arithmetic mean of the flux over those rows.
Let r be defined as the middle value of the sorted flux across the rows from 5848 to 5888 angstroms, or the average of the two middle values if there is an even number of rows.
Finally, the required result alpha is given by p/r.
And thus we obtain 0.024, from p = 0.30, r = 12.7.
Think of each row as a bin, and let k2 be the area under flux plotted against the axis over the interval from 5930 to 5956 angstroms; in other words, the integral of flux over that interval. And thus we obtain 297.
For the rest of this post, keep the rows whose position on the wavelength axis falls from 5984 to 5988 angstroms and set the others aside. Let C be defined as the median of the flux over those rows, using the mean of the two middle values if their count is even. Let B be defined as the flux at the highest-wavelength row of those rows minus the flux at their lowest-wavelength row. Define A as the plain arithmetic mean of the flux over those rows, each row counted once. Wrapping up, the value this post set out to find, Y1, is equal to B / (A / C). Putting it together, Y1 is 0.19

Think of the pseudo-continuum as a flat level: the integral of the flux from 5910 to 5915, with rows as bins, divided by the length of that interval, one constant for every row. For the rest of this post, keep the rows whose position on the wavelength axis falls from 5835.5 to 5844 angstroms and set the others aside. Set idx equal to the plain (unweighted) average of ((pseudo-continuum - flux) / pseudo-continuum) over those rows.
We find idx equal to -0.10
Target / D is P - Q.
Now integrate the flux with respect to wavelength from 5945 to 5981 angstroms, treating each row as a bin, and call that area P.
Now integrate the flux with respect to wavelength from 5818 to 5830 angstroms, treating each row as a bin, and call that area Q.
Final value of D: 255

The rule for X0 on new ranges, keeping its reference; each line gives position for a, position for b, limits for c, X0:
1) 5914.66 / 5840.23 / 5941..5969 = 1.23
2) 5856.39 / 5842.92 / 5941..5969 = 1.08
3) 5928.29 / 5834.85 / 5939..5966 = 1.13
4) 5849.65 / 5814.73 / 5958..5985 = 1.00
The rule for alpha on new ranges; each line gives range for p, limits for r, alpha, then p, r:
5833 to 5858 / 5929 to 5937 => 0.019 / 0.22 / 11.9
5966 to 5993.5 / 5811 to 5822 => 0.012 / 0.14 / 11.7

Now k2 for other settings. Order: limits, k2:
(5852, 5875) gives 294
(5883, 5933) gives 552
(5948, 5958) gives 106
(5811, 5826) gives 179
